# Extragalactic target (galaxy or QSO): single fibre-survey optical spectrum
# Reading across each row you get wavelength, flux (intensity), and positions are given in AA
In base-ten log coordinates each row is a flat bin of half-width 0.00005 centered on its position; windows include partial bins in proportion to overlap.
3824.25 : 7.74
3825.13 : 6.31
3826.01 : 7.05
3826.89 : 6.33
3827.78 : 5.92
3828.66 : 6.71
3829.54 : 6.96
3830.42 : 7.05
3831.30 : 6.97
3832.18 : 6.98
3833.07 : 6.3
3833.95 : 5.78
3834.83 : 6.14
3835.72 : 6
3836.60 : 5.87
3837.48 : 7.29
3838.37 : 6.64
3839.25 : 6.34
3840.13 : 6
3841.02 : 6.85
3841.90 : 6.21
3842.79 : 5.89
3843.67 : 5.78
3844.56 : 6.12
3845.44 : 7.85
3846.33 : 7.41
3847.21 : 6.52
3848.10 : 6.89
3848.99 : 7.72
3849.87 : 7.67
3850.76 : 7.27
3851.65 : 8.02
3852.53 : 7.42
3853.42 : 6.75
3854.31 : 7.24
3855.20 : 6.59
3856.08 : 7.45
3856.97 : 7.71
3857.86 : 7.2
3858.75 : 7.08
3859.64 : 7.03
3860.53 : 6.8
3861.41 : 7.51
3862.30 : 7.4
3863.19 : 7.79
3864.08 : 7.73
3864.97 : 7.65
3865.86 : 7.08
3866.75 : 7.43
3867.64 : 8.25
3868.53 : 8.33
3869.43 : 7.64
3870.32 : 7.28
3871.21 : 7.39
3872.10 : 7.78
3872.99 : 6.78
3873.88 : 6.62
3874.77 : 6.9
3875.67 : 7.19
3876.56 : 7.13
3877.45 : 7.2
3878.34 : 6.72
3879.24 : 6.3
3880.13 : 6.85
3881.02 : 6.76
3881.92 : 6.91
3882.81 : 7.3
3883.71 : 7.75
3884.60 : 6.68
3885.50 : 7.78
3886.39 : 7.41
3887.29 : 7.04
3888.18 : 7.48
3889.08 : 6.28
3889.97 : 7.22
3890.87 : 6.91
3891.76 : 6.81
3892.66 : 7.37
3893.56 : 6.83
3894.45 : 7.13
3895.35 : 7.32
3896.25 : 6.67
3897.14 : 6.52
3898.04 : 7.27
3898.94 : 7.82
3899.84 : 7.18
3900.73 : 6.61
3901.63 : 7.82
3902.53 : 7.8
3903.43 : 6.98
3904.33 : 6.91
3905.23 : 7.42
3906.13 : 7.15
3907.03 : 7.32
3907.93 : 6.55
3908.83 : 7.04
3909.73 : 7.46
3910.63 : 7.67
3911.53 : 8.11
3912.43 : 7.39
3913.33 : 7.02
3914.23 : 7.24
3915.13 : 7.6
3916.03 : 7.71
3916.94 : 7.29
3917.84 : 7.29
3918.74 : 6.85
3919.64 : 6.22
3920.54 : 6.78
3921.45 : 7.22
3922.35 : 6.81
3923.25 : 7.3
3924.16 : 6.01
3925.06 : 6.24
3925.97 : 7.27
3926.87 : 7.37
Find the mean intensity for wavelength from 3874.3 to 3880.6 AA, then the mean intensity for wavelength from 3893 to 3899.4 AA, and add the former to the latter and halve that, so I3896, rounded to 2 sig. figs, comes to 7.0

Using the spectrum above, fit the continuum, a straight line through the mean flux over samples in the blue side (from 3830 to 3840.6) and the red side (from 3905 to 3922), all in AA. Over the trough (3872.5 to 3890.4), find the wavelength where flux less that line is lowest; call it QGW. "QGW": 3889.08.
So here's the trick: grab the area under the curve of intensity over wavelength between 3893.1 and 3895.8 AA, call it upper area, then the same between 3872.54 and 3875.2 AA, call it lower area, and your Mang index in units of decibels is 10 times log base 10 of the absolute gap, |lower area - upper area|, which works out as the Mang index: 0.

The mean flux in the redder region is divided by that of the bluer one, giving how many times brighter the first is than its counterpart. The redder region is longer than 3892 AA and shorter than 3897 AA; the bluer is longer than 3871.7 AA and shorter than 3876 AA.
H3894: 1.00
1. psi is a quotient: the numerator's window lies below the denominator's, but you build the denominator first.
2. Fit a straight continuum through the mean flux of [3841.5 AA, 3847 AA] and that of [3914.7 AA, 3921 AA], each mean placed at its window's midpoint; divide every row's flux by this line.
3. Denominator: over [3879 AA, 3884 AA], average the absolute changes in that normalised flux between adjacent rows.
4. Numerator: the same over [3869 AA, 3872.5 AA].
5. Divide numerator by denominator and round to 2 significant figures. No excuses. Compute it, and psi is 0.89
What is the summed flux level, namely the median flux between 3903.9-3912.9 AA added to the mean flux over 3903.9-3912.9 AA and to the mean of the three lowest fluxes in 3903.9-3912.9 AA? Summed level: 21.5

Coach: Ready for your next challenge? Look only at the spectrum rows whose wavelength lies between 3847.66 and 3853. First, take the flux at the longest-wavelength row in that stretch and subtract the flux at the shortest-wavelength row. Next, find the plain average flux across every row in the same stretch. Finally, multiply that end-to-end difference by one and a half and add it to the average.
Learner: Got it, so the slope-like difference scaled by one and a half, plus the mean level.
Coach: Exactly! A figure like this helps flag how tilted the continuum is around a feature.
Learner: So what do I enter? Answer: 8.29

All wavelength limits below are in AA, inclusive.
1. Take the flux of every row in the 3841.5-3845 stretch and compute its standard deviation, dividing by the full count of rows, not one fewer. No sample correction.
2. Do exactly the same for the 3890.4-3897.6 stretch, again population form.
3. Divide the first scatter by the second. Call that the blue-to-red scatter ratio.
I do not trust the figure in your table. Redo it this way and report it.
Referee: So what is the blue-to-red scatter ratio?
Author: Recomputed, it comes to 0.61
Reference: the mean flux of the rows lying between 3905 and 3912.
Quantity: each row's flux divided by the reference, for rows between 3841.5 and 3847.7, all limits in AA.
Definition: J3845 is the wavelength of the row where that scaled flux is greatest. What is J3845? 3845.44 AA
